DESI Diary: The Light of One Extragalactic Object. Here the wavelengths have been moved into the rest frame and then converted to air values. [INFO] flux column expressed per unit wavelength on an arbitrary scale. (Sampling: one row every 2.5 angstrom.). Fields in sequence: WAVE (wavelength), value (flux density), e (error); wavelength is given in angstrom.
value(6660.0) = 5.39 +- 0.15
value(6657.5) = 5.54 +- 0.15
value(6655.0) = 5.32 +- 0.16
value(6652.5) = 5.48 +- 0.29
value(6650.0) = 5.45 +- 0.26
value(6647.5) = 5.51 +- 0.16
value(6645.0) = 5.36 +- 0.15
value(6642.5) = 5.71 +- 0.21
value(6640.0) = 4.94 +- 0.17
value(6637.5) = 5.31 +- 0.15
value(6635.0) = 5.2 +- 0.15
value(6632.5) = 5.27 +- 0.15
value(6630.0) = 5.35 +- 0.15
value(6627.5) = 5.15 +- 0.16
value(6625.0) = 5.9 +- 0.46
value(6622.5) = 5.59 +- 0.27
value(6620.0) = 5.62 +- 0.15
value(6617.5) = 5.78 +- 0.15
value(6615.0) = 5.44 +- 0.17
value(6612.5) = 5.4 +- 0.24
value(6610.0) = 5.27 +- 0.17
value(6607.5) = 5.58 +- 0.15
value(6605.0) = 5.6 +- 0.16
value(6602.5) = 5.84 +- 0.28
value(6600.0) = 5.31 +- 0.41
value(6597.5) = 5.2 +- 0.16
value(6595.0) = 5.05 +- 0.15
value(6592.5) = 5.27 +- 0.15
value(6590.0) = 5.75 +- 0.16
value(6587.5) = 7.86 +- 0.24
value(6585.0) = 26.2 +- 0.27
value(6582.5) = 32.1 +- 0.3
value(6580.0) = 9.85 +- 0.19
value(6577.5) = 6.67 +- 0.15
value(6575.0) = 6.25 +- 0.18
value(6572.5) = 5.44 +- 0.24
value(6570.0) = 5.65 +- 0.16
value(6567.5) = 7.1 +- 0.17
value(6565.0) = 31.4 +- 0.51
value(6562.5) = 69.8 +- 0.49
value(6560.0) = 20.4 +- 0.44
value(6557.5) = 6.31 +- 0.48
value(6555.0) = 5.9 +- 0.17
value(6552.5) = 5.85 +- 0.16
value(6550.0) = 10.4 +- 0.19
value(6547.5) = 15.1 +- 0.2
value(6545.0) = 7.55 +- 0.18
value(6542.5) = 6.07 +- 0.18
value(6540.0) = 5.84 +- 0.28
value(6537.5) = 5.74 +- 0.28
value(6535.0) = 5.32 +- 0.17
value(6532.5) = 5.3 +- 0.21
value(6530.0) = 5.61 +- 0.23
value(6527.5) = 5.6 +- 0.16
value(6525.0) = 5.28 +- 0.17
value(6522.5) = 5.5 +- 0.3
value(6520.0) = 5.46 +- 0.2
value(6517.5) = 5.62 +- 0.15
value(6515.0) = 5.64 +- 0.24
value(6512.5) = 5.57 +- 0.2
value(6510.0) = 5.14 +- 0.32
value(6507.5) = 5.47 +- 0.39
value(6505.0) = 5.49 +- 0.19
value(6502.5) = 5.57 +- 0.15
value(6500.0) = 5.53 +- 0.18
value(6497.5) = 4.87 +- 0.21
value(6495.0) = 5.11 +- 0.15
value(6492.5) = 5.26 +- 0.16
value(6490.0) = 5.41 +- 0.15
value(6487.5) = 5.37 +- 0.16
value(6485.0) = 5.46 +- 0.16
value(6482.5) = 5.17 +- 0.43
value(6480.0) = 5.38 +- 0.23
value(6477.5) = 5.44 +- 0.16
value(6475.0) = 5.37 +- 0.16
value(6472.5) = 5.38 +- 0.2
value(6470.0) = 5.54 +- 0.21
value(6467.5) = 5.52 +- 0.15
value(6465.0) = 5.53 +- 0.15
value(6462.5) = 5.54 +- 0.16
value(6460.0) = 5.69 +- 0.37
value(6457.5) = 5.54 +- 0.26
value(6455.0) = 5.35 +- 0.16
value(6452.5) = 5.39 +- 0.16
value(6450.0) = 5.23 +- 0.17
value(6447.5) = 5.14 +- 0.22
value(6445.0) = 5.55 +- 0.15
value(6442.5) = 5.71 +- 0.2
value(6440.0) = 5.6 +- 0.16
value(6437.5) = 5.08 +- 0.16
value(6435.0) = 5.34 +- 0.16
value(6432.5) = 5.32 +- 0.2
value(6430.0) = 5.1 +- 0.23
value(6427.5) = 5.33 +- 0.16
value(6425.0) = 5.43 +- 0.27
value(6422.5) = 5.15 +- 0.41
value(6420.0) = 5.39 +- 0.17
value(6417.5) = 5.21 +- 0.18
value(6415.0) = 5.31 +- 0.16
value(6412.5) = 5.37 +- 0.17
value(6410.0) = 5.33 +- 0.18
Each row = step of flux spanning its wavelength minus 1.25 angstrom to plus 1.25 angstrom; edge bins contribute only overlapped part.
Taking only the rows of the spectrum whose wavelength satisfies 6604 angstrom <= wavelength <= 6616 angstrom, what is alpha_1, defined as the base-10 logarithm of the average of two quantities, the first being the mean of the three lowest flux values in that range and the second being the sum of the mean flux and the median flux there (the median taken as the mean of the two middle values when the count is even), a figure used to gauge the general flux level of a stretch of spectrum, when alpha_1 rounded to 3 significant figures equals 0.910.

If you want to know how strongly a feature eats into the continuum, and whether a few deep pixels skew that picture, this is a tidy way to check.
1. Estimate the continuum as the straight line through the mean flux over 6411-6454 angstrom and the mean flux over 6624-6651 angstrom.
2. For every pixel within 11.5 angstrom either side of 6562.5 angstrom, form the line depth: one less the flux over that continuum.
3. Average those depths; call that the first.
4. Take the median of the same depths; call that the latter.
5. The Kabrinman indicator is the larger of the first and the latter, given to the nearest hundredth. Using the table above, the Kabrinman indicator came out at -0.18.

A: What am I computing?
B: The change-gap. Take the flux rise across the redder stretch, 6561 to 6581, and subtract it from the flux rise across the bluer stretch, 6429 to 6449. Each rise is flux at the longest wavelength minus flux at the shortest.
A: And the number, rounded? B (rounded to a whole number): 60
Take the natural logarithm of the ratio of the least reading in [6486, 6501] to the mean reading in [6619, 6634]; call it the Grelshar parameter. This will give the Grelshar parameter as -0.12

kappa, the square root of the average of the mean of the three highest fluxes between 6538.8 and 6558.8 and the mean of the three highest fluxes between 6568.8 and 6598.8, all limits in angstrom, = 4.1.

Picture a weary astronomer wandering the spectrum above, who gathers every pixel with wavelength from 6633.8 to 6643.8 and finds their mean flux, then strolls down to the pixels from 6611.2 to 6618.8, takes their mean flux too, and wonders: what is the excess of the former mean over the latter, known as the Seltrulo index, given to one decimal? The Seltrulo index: -0.2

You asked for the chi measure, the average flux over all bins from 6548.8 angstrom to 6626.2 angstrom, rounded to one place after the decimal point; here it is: 11.0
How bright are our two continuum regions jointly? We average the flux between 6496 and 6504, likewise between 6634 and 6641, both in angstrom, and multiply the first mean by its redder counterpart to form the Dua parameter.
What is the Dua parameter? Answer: 27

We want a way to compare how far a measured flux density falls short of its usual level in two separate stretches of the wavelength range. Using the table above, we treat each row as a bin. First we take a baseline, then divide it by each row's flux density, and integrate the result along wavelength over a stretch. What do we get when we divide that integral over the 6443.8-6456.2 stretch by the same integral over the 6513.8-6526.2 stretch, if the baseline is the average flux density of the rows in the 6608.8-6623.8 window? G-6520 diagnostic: 1.03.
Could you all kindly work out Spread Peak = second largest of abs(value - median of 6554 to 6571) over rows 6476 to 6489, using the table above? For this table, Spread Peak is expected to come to 1.73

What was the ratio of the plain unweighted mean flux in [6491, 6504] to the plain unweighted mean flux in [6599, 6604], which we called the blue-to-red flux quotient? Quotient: 0.9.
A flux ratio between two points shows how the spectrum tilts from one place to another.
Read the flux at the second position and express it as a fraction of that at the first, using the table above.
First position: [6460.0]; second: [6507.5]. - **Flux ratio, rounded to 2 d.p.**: 0.96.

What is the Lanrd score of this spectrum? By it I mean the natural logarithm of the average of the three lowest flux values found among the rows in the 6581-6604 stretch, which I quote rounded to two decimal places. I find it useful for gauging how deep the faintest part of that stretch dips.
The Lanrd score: 1.64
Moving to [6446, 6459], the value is 1.66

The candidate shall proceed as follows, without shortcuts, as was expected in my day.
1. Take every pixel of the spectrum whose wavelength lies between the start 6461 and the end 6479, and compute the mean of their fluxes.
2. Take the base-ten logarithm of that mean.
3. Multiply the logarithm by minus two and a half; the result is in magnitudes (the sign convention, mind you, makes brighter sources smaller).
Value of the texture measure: -1.85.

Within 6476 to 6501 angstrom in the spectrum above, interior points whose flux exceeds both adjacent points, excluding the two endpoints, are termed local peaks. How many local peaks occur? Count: 2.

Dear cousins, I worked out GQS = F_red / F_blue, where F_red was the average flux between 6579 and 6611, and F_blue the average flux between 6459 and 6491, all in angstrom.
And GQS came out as 1.8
